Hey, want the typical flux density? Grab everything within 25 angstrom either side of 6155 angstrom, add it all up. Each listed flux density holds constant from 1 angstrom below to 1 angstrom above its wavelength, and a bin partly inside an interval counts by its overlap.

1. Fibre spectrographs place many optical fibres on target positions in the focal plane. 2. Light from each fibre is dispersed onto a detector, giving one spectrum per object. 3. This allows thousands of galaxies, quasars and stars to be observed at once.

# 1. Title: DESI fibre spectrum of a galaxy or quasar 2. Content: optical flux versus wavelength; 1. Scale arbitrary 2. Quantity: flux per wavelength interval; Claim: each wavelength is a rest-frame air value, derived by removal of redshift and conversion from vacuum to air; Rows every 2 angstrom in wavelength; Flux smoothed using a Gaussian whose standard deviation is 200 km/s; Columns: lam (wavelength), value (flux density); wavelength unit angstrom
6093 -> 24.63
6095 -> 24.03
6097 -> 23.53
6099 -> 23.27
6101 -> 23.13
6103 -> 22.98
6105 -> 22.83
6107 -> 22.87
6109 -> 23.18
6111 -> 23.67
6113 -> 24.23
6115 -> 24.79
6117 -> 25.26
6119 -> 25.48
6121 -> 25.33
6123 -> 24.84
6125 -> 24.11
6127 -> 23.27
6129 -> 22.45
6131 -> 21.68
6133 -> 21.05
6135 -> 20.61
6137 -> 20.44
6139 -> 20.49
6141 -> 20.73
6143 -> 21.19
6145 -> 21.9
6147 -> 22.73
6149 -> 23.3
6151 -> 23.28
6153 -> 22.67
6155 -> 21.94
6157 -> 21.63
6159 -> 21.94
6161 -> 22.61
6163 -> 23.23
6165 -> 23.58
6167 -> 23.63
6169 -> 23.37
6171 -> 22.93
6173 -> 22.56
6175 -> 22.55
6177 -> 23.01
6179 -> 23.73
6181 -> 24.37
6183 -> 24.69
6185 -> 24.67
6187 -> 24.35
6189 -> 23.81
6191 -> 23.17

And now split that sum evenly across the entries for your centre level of 22.3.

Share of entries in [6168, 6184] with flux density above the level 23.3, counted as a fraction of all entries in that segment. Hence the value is 0.50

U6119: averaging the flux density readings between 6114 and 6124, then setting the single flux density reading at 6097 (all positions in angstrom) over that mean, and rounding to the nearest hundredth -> 0.94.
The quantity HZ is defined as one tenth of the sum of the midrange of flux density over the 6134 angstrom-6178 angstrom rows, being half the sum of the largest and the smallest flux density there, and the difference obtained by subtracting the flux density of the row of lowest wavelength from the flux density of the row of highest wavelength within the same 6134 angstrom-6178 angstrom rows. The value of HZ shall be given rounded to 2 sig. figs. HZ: 2.4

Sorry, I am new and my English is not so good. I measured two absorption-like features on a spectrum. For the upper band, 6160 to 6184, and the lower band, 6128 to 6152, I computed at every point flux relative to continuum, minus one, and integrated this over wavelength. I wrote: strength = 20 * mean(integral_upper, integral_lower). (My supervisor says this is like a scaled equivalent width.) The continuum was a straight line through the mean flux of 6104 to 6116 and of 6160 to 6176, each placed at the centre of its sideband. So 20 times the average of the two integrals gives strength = -14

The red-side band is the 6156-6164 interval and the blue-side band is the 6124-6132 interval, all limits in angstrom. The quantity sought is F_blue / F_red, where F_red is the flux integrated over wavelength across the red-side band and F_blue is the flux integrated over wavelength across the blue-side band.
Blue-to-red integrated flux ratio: 1.02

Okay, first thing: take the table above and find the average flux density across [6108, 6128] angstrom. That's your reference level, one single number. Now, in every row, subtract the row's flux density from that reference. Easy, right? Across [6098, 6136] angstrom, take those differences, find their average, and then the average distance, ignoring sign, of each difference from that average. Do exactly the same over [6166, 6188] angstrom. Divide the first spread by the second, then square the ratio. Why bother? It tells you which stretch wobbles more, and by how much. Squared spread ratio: 2.6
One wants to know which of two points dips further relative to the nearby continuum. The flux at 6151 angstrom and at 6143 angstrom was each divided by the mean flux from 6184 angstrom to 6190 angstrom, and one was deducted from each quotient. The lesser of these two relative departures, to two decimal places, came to -0.13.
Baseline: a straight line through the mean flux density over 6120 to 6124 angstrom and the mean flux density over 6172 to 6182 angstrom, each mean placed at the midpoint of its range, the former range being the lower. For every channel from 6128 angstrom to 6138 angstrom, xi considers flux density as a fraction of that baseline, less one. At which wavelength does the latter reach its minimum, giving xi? 6137 angstrom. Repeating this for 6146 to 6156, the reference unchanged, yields 6155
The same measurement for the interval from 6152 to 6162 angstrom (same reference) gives 6157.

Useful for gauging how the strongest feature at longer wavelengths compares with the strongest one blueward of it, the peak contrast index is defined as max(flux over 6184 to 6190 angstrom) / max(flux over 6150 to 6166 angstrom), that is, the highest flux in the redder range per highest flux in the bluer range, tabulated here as 1.05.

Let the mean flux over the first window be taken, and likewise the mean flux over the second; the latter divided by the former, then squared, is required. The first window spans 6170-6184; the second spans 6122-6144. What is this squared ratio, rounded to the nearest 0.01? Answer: 0.88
